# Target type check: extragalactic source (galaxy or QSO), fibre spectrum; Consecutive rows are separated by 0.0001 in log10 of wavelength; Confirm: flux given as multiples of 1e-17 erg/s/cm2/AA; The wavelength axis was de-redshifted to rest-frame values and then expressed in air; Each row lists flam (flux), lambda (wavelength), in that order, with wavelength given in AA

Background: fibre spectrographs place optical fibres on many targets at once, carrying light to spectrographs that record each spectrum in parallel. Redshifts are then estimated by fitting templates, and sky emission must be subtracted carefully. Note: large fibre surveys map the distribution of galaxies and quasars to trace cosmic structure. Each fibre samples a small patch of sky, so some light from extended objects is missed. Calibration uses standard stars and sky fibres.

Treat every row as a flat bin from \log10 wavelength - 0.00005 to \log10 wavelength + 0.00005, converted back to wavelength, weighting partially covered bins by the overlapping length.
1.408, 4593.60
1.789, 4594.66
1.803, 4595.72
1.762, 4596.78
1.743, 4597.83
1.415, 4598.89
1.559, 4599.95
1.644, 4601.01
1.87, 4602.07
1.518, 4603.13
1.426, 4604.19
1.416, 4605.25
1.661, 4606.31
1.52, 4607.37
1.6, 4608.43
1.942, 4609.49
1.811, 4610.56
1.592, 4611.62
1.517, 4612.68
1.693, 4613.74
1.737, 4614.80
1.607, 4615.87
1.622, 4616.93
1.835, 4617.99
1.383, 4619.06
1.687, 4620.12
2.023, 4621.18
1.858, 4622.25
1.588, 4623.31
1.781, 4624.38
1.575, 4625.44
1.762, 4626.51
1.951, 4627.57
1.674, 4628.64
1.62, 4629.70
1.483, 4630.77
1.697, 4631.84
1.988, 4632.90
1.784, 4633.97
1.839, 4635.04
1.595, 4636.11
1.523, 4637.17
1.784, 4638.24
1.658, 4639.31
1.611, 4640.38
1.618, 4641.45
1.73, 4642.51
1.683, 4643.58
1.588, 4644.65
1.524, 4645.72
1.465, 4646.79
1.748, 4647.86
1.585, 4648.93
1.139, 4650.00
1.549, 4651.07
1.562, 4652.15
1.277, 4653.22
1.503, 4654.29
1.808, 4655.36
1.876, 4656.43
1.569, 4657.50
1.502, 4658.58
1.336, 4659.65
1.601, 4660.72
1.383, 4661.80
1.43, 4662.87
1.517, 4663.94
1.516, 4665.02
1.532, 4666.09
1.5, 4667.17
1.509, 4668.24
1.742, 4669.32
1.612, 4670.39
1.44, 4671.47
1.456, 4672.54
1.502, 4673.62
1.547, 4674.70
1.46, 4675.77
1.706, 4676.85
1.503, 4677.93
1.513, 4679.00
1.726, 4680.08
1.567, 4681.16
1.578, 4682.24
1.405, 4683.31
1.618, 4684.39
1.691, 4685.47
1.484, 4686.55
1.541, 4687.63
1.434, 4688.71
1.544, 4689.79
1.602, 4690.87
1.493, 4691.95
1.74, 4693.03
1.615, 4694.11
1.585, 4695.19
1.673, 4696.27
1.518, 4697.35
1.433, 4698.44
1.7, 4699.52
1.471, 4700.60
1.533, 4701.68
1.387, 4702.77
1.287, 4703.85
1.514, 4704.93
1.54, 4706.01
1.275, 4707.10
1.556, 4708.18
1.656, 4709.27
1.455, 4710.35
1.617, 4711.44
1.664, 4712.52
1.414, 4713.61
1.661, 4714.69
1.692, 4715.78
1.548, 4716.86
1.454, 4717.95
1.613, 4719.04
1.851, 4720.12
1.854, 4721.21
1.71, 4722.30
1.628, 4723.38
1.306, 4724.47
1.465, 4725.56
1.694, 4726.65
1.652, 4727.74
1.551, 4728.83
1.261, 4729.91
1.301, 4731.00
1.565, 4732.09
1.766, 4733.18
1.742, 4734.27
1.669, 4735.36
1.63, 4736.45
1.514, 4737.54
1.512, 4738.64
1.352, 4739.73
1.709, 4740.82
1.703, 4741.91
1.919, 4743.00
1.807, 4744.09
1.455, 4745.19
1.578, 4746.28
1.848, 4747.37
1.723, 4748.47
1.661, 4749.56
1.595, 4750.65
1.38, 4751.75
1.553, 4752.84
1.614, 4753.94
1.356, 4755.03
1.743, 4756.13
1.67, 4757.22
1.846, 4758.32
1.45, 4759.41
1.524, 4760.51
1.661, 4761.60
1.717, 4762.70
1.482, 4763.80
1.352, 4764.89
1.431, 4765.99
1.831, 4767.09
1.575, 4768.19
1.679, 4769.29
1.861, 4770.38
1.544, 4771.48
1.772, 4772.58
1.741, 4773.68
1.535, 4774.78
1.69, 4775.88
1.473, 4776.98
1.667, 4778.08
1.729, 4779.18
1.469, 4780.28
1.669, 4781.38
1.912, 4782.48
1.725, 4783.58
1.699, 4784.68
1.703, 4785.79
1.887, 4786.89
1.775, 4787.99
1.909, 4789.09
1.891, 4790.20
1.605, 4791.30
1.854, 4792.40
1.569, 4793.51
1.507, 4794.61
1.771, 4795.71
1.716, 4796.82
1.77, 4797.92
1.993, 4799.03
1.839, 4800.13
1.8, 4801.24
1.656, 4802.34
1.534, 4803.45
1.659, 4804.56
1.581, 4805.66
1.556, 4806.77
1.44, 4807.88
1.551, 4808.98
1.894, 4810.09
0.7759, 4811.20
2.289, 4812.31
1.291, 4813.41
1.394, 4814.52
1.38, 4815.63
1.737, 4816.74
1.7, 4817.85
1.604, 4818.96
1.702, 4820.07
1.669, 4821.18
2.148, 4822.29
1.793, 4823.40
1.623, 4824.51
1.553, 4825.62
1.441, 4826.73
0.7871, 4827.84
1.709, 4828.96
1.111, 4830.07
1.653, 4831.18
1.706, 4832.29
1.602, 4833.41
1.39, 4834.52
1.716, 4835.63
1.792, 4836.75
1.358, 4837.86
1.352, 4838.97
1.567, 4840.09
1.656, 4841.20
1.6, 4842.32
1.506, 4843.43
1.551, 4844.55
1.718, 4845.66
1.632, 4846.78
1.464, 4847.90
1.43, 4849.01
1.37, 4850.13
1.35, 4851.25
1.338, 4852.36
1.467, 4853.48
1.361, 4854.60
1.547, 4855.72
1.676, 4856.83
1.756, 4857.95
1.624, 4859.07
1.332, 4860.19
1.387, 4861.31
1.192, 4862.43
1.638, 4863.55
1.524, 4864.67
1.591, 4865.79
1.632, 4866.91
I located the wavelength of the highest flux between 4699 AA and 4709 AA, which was 4699.52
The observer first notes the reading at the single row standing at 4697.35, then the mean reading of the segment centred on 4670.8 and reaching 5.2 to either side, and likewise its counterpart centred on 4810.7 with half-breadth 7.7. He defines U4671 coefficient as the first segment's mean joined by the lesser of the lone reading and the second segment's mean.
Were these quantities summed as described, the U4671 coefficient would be 3.05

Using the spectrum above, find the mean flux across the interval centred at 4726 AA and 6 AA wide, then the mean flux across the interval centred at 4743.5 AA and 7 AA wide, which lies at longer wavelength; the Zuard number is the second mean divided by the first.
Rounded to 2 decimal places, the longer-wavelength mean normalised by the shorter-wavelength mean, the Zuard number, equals 1.09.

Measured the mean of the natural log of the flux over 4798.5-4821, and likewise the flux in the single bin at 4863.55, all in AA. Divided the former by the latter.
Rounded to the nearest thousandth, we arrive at 0.282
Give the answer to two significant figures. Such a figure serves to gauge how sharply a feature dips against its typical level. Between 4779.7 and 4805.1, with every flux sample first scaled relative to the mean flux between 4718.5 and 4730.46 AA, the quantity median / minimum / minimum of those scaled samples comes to 1.3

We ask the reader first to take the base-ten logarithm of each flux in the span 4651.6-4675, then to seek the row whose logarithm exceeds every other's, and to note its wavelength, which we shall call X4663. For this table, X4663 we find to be 4656.43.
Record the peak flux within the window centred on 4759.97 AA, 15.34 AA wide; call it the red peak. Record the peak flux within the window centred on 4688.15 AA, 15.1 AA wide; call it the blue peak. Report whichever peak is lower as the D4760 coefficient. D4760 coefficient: 1.74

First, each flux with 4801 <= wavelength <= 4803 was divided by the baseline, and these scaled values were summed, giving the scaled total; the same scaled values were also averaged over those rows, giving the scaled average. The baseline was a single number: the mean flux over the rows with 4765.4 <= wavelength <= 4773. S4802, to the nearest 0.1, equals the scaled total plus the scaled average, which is 3.1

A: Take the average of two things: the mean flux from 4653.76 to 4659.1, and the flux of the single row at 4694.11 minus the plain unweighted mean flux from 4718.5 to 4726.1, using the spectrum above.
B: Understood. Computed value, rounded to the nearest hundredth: 0.82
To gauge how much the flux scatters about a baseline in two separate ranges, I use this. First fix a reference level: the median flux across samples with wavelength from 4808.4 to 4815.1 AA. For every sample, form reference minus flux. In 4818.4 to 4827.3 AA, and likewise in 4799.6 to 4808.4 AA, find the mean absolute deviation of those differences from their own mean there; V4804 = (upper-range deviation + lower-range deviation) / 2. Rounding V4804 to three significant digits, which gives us 0.124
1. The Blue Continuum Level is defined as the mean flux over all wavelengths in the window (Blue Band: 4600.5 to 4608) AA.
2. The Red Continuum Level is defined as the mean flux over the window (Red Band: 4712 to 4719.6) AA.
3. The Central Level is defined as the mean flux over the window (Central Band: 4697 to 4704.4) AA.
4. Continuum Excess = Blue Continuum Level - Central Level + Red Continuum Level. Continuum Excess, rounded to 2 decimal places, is 1.68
